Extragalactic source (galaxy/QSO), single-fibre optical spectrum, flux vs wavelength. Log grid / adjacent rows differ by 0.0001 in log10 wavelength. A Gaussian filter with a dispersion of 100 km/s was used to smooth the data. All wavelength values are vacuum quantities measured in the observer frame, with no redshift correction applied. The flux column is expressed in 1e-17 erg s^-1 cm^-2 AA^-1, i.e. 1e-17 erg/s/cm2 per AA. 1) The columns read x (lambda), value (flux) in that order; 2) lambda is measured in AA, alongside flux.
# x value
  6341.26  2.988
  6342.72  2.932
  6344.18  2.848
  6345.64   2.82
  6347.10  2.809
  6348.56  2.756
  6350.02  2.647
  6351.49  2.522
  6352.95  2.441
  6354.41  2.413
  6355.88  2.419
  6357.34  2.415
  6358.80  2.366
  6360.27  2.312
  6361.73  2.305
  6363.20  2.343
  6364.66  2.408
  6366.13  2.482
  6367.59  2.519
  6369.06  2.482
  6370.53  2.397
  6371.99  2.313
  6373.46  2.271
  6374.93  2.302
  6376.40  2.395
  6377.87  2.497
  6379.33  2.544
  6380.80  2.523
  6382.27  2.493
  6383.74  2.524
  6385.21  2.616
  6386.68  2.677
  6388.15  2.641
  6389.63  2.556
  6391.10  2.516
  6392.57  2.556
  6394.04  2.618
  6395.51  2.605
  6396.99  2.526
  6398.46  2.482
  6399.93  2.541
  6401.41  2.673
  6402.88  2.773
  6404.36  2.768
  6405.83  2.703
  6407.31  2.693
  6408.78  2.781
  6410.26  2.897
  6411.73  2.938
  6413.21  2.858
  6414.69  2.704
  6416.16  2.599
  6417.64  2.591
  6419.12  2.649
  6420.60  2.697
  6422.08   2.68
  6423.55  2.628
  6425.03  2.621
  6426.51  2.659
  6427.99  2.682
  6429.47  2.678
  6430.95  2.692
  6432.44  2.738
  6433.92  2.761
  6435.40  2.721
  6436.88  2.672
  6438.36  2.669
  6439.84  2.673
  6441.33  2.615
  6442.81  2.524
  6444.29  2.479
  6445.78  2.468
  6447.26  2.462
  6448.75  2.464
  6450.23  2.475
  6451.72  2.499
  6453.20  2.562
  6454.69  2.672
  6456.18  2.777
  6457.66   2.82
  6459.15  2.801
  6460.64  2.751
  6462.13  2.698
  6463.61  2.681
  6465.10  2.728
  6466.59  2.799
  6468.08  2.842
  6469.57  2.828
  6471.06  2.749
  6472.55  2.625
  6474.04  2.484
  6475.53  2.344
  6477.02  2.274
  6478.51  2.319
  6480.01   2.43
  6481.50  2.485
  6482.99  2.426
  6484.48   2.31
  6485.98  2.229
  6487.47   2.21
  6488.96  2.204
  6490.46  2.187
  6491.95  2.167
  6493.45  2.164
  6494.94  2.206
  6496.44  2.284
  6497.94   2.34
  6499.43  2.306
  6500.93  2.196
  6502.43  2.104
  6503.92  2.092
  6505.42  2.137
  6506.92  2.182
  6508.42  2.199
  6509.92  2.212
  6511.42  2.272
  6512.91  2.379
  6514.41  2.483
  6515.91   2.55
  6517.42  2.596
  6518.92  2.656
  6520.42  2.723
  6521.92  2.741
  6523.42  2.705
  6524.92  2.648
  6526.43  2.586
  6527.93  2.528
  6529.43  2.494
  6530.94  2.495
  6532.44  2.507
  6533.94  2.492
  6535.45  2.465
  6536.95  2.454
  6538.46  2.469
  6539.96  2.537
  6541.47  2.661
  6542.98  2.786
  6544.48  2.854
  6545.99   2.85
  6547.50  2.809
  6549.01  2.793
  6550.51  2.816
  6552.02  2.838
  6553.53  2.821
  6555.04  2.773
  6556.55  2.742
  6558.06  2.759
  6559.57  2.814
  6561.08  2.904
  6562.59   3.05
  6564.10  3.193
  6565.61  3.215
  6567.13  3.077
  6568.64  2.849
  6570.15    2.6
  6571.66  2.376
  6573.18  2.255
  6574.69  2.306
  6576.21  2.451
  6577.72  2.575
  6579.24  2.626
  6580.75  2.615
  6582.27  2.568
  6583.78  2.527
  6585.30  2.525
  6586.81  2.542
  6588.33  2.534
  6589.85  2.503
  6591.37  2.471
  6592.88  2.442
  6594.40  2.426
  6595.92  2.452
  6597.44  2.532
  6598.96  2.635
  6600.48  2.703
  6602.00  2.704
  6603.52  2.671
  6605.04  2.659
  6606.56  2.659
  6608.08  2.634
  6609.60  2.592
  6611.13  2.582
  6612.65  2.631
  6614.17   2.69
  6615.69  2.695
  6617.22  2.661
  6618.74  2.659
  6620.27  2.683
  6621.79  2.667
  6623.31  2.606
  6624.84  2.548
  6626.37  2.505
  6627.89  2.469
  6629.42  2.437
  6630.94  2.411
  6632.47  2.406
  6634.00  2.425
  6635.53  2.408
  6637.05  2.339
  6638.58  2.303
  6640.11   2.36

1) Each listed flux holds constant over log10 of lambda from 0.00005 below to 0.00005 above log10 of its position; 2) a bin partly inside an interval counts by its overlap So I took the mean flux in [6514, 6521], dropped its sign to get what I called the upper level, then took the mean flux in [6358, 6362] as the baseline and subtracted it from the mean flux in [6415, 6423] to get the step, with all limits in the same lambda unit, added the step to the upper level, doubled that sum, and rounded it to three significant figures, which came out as 5.83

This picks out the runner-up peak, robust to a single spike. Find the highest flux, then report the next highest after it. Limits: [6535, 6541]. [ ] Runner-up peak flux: 2.469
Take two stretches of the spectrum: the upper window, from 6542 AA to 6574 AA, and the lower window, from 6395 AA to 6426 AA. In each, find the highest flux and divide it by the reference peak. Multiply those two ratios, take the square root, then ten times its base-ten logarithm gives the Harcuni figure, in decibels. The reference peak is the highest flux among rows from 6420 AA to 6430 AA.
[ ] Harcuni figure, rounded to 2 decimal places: 0.57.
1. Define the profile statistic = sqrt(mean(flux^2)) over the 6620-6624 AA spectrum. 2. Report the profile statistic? 2.65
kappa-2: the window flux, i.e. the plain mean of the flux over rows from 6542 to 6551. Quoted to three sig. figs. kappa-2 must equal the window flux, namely 2.82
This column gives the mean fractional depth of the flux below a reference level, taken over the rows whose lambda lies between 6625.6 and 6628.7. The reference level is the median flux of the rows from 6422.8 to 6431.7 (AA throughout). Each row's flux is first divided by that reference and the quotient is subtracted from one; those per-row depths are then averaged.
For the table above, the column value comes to 0.07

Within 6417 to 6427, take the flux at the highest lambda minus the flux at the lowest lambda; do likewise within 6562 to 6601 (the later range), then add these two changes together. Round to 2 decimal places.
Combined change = -0.28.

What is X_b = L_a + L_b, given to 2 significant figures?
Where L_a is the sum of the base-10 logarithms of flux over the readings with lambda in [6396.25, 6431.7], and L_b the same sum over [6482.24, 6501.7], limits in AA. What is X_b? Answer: 15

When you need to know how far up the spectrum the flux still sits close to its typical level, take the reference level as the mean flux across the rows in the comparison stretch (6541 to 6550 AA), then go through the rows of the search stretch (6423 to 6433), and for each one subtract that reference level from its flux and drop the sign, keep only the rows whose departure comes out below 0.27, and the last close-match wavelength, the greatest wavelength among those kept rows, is 6432.44 AA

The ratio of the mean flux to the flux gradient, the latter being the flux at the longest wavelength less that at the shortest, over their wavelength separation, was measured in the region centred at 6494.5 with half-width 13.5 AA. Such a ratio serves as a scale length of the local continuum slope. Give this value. -187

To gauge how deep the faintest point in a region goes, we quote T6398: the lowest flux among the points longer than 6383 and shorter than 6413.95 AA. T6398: 2.482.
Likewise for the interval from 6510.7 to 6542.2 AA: 2.272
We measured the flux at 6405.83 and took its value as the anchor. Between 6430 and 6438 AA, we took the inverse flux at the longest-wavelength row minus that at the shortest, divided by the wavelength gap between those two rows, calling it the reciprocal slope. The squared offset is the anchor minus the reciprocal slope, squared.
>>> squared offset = 7.3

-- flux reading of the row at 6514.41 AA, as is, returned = 2.483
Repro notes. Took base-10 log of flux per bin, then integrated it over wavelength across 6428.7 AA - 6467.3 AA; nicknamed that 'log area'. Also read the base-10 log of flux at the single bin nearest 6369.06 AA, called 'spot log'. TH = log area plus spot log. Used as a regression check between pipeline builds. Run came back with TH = 16.7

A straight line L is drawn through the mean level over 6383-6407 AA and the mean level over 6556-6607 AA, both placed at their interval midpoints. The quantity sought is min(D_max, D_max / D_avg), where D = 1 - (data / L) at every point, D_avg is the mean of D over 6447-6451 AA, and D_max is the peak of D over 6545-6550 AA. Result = -1.0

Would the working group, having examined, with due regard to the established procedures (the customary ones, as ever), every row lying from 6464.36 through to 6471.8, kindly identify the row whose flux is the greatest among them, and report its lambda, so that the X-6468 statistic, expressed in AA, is 6468.08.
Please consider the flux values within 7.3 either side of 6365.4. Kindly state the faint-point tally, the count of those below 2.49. 9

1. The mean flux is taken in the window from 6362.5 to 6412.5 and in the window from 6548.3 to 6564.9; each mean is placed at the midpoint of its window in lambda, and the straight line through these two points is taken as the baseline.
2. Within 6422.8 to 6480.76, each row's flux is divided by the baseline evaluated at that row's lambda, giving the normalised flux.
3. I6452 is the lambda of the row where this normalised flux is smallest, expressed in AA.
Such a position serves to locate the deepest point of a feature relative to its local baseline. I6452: 6477.02 AA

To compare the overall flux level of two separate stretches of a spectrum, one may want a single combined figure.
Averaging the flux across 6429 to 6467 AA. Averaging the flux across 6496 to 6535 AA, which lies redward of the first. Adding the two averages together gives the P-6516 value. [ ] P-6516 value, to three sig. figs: 5.07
